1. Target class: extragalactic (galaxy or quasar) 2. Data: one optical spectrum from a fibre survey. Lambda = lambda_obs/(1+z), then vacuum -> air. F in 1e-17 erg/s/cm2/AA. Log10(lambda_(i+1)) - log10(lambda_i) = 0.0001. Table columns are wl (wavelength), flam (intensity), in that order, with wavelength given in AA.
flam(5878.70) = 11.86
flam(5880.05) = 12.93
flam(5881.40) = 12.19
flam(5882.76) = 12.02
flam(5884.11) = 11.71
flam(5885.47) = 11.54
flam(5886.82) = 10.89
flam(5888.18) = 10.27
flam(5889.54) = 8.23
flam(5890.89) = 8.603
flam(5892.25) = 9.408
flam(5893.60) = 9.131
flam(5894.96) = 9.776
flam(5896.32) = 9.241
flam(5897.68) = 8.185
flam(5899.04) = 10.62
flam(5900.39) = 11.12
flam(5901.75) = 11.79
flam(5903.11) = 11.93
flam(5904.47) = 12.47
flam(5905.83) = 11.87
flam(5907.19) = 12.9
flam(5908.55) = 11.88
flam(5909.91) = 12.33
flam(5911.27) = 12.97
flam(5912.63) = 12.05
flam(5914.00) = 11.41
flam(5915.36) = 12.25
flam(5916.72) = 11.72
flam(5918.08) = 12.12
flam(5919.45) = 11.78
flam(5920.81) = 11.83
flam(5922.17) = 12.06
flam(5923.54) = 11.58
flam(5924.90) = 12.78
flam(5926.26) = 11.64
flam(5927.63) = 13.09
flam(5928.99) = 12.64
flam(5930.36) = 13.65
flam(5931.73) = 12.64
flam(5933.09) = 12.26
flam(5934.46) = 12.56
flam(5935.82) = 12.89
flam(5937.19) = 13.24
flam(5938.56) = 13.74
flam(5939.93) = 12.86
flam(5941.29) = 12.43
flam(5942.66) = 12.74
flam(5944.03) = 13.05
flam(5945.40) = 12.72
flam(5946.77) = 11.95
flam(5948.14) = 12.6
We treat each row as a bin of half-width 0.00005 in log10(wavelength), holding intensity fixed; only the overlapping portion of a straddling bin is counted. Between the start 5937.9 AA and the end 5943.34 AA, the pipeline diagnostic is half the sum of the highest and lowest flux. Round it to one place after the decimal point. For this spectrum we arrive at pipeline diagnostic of 13.1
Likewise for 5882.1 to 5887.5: 11.5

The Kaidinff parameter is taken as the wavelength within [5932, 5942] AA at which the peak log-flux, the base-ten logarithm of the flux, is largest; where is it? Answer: 5938.56 AA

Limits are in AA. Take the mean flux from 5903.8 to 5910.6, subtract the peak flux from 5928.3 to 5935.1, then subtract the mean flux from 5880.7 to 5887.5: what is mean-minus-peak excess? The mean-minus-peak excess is -13.0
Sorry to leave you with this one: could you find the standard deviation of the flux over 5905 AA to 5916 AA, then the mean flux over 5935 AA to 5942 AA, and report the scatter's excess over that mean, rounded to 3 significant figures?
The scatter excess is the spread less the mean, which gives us -12.5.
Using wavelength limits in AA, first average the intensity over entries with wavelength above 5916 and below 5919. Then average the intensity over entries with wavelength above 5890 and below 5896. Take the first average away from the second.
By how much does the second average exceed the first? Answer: -2.7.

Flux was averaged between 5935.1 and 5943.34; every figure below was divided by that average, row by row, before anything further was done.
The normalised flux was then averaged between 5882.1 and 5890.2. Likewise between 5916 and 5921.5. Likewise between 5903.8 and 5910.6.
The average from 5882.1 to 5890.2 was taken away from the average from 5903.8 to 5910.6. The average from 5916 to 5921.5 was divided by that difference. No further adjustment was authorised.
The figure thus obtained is 8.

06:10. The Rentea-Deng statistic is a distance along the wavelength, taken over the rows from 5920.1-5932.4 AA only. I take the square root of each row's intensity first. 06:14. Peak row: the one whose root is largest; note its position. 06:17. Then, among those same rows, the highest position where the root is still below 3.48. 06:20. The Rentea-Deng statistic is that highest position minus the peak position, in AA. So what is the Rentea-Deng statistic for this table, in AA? -4.1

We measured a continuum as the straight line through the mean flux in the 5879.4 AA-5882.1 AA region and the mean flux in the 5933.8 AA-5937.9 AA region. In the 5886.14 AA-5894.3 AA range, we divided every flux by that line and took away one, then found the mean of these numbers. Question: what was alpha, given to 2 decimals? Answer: -0.25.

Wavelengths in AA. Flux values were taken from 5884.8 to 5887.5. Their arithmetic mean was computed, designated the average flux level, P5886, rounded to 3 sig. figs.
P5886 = 11.2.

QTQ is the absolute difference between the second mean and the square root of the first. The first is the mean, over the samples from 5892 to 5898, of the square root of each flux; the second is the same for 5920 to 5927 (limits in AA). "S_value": 1.72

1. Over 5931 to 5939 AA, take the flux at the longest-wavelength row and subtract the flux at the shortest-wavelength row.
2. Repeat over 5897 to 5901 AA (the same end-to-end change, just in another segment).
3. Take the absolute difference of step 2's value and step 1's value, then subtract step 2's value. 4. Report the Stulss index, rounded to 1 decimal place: -1.1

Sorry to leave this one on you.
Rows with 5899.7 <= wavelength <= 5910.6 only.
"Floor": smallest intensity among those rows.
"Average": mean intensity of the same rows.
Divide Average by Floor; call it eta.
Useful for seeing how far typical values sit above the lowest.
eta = 1.08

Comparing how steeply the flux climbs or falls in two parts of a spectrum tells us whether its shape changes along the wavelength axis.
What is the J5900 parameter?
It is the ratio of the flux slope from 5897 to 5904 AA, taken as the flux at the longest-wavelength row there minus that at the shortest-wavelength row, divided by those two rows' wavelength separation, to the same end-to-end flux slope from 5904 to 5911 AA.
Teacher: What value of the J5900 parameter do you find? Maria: -26.8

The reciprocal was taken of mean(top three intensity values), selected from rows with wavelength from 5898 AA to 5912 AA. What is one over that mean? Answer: 0.078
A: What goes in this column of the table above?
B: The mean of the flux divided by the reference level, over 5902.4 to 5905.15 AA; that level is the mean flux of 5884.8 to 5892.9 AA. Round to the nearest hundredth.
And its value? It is 1.24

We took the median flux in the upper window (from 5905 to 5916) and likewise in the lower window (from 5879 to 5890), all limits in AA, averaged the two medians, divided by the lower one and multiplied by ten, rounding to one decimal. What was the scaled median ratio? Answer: 10.2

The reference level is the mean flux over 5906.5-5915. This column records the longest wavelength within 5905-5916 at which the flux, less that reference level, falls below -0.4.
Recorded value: 5914.00 AA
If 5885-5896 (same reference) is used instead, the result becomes 5894.96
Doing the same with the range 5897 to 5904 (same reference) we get 5901.75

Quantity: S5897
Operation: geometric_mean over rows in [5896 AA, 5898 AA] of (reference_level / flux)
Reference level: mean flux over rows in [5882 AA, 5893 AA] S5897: 1.19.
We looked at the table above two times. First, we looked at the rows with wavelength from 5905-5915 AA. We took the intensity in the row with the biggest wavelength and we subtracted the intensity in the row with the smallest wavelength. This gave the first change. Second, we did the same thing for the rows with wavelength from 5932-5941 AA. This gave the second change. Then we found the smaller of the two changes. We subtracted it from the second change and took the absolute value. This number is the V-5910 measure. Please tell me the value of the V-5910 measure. 1.1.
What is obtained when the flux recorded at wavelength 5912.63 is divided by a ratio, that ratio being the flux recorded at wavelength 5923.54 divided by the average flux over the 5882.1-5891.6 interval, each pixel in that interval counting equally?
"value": 10.9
